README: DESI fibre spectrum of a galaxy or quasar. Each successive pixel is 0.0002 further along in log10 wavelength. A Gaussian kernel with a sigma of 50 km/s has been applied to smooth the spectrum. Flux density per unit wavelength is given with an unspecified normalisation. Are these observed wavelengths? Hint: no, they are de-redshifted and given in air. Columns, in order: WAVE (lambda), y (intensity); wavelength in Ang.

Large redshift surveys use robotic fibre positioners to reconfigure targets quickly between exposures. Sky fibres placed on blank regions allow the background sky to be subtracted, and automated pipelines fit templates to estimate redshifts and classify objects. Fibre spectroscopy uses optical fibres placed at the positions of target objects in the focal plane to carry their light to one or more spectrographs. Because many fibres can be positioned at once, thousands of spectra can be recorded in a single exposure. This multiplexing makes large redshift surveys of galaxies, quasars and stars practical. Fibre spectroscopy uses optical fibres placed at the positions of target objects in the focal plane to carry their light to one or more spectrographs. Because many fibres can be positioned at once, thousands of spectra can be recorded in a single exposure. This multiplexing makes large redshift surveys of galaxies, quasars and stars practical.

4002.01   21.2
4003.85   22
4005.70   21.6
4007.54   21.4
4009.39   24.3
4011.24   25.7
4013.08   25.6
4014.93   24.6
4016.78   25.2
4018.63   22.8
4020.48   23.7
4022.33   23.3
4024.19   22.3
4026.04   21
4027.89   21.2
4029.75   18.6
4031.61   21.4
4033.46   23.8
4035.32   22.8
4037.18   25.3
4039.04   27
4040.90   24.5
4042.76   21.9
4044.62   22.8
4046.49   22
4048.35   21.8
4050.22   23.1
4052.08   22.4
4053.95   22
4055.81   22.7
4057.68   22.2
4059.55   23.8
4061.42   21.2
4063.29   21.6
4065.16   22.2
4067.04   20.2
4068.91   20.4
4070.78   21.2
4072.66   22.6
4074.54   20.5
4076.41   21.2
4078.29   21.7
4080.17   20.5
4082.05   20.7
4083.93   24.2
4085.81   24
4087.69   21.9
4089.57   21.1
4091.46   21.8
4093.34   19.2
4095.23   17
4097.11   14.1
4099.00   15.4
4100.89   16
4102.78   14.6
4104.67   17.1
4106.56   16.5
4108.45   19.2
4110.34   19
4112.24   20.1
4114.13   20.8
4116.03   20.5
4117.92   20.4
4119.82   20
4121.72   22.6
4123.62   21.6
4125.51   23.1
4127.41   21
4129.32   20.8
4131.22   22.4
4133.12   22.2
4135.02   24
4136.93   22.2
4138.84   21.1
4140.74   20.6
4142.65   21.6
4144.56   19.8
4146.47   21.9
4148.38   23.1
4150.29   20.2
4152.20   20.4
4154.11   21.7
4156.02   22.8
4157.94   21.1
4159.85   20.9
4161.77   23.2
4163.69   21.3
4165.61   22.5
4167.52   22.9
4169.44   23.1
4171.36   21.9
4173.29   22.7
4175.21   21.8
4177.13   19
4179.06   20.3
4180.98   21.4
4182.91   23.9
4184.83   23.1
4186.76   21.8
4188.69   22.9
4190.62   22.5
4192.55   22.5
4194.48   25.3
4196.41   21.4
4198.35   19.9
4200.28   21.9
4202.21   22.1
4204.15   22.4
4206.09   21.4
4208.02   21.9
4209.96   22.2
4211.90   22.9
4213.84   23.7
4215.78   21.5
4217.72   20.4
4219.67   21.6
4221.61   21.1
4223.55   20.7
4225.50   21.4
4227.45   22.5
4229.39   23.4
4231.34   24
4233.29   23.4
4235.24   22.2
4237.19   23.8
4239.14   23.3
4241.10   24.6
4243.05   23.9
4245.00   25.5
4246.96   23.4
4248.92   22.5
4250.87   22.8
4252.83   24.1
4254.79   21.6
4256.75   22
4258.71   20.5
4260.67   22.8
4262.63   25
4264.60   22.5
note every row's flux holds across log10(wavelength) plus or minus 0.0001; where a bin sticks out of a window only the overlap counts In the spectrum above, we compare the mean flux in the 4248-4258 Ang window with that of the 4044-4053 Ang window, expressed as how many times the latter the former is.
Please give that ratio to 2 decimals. 1.01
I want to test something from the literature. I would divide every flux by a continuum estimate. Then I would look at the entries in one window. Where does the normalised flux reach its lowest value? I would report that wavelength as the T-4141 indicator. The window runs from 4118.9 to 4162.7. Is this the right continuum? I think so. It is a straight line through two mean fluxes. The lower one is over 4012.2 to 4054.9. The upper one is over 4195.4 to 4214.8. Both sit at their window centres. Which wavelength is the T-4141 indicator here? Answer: 4144.56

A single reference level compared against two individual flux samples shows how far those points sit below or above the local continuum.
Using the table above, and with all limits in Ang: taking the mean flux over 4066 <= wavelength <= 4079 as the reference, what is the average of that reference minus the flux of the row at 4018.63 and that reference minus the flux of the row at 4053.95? -1.29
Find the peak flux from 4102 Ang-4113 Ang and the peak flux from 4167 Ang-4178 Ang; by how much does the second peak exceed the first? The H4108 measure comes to 3.0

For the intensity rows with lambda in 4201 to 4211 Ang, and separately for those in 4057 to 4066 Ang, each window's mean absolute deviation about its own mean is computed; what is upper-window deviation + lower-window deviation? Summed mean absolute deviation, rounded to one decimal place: 0.9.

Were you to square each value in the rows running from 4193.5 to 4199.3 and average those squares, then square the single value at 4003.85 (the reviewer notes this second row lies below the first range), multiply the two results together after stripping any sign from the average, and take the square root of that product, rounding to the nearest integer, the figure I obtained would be 491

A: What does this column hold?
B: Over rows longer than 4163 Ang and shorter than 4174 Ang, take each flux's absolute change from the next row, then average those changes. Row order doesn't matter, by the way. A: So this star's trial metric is 0.76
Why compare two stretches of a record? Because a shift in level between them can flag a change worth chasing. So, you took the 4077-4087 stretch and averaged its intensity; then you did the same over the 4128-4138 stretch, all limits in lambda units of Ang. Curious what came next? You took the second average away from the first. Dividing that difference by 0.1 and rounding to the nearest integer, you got -1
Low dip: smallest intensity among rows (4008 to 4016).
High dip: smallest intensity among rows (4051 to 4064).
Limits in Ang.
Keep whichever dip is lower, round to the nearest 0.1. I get 21.2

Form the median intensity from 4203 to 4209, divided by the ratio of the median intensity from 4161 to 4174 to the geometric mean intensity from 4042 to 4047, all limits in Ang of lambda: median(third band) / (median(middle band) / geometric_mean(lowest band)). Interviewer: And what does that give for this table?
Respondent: 21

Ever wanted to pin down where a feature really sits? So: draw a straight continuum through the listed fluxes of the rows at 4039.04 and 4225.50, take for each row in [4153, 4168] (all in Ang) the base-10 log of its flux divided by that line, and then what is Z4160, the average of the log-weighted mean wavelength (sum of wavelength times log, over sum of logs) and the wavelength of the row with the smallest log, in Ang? 4159.7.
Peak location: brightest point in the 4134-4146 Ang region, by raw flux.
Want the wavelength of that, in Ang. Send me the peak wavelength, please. 4135.02 Ang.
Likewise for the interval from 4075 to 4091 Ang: 4083.93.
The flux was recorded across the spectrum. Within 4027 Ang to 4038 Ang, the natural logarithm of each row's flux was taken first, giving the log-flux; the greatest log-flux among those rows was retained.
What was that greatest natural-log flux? 3.231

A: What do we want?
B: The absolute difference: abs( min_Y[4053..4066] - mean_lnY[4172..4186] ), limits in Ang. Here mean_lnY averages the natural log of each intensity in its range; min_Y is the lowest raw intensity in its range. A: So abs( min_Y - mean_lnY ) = 18.1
